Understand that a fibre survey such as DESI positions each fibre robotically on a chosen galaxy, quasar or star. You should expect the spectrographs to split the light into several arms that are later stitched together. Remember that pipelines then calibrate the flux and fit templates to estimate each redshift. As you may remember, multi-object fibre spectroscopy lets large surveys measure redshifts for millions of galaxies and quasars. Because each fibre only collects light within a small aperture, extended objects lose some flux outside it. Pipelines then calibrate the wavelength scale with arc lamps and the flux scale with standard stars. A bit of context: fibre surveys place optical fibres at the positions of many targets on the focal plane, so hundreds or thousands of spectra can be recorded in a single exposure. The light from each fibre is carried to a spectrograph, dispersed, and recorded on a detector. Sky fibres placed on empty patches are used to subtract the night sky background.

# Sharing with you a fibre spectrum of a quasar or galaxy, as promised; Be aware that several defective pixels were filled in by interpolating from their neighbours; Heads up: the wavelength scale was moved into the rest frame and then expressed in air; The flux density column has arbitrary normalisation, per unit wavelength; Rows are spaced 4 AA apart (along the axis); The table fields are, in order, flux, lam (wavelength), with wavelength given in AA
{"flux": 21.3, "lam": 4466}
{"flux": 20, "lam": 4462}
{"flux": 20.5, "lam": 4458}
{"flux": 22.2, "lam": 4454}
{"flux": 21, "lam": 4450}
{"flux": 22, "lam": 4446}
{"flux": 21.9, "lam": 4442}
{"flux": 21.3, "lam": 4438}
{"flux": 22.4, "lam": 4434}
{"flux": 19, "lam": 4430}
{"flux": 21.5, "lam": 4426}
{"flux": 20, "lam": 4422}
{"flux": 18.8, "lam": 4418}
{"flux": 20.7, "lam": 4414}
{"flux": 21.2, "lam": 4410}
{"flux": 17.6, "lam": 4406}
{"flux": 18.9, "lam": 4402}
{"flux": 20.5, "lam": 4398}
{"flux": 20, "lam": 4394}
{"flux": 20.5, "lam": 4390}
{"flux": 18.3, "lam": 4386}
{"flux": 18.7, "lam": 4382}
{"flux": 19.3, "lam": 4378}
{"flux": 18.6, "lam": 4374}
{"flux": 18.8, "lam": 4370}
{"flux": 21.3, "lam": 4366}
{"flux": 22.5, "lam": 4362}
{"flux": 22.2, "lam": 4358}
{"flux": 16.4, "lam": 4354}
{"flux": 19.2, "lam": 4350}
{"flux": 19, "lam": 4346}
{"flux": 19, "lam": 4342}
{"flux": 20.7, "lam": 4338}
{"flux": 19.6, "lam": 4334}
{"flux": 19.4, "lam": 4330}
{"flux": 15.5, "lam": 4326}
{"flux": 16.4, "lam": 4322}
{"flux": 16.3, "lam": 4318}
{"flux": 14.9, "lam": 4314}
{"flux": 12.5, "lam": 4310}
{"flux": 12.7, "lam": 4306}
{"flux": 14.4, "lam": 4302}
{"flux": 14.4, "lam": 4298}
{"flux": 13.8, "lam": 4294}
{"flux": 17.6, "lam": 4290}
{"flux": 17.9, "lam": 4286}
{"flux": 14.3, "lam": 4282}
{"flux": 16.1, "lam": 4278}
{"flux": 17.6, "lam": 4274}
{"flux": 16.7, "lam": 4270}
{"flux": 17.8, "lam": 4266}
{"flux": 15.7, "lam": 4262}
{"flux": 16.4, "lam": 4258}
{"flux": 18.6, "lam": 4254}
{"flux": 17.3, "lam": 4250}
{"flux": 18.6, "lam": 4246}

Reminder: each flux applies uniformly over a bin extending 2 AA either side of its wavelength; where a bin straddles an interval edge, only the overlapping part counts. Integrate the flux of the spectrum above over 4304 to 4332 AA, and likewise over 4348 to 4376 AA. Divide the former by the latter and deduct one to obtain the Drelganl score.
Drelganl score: -0.23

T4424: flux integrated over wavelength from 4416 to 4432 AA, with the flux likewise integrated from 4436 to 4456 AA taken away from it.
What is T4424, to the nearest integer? -116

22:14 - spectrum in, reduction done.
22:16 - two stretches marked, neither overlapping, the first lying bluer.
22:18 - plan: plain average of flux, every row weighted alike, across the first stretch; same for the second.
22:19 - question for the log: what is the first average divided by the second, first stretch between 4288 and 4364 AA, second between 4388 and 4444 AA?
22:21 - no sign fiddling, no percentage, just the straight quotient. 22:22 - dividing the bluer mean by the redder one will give 0.85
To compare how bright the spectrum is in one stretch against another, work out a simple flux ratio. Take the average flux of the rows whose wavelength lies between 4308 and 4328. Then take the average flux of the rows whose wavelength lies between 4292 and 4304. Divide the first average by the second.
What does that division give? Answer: 1.06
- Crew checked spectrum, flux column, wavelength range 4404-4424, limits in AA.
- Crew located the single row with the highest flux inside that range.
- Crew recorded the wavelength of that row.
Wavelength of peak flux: 4410 AA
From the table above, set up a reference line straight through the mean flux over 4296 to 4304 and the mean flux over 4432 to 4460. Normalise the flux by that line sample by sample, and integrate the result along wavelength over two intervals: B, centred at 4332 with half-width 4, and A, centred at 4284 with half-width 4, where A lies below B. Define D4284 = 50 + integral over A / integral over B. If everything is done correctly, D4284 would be 51.0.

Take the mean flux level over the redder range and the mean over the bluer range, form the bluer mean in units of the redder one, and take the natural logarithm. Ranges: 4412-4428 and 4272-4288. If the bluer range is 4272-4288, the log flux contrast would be -0.21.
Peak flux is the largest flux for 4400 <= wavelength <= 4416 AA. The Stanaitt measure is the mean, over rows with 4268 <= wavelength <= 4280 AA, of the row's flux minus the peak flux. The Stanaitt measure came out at -4.4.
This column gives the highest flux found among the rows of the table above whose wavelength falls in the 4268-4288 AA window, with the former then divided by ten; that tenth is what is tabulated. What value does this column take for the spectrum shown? 1.79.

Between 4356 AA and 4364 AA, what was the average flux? 22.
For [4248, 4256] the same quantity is 18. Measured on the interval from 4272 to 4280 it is 17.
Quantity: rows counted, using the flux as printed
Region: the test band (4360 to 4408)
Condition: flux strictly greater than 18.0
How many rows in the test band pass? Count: 11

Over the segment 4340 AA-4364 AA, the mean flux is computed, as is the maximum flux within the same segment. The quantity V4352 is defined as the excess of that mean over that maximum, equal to -2.8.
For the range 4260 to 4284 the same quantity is -1.4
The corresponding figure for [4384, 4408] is -1.2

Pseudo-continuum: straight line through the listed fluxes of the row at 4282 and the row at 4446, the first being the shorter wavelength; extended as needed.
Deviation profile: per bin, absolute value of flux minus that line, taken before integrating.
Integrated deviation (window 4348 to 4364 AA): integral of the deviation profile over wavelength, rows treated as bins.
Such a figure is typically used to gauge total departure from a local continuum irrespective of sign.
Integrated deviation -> 47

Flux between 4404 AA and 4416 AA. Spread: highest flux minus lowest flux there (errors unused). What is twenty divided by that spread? 5.6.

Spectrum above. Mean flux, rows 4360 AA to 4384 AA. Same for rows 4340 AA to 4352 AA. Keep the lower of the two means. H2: 19.1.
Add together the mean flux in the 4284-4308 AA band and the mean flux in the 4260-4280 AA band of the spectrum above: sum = 31.9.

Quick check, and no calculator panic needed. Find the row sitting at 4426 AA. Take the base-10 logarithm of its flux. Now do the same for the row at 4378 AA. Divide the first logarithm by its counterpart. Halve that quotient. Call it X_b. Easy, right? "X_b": 0.518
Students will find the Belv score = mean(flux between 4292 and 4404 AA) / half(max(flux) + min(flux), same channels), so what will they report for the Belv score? 1.03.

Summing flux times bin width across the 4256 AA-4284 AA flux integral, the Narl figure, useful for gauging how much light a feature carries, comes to 458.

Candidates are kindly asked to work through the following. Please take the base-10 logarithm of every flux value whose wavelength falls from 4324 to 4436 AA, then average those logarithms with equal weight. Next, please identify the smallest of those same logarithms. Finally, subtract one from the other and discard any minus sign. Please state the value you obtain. 0.101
